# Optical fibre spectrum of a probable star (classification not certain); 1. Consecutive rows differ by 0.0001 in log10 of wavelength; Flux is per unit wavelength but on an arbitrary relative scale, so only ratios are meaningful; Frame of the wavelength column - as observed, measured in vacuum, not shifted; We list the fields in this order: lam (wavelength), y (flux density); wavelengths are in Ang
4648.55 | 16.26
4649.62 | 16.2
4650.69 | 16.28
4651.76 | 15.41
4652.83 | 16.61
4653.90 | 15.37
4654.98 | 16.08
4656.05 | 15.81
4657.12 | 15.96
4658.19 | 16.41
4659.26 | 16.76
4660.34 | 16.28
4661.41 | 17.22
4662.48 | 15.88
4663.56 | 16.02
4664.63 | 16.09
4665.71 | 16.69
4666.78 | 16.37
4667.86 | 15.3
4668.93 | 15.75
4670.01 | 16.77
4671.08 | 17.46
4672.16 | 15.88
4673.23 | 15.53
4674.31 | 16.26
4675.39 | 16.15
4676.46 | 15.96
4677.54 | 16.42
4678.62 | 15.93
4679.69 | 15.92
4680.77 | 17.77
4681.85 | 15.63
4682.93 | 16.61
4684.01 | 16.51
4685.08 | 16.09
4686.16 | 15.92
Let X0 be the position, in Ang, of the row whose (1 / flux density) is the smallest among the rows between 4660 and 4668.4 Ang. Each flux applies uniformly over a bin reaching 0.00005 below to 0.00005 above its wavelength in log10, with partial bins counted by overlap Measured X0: 4661.41 Ang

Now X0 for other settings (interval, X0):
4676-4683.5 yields 4680.77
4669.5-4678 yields 4671.08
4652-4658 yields 4652.83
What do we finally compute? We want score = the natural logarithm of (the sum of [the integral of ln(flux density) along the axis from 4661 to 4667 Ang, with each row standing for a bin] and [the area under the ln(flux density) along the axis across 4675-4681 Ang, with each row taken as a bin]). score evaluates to 3.51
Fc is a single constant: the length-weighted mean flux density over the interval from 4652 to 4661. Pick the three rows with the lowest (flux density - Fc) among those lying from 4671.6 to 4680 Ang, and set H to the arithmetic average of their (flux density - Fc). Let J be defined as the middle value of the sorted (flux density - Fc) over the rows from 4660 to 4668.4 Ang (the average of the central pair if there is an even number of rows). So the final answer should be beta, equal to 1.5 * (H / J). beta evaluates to -16.1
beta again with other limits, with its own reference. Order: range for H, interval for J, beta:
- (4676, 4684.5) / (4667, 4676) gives 3.6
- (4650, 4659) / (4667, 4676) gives 6.9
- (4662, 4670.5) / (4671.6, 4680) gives 3.7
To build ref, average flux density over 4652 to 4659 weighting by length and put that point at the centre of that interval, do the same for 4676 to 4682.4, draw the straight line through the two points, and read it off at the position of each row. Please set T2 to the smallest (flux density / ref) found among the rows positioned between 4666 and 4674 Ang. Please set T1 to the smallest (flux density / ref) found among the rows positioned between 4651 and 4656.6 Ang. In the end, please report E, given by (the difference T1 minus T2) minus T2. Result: -0.93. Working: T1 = 0.96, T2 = 0.947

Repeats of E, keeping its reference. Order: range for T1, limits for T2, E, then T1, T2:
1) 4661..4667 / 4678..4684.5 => -0.93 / 0.99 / 0.960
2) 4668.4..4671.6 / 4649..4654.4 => -0.94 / 0.97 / 0.958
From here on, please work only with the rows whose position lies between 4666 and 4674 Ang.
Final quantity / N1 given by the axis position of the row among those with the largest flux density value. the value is 4671.08 Ang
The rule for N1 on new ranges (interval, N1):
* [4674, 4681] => 4680.77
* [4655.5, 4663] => 4661.41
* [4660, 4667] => 4661.41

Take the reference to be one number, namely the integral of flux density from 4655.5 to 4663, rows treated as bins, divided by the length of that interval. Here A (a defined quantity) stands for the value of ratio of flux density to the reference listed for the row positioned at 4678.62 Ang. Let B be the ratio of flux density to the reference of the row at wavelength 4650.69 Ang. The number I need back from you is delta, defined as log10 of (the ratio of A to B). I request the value -0.009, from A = 0.97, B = 0.996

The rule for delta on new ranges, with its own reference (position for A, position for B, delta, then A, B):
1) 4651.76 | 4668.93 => -0.009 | 0.94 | 0.963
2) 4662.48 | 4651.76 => 0.013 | 0.97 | 0.942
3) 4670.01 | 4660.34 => 0.013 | 1.03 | 0.996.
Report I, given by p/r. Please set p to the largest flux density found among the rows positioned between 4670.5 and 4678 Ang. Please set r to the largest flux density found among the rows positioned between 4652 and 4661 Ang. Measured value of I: 1.04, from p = 17.46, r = 16.76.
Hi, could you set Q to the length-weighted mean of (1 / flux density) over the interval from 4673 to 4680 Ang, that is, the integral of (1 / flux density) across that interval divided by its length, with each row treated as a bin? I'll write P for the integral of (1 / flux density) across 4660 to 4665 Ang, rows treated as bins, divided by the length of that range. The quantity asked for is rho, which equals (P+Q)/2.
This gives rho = 0.0619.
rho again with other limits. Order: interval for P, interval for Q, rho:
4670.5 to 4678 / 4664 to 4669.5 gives 0.0620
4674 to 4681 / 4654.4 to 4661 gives 0.0616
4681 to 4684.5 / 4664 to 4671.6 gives 0.0612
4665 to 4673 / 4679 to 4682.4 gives 0.0613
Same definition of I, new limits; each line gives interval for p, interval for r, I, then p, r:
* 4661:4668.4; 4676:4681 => 0.97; 17.22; 17.77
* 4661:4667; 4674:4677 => 1.06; 17.22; 16.26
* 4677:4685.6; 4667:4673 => 1.02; 17.77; 17.46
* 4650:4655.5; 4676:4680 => 1.01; 16.61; 16.42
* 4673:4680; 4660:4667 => 0.95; 16.42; 17.22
